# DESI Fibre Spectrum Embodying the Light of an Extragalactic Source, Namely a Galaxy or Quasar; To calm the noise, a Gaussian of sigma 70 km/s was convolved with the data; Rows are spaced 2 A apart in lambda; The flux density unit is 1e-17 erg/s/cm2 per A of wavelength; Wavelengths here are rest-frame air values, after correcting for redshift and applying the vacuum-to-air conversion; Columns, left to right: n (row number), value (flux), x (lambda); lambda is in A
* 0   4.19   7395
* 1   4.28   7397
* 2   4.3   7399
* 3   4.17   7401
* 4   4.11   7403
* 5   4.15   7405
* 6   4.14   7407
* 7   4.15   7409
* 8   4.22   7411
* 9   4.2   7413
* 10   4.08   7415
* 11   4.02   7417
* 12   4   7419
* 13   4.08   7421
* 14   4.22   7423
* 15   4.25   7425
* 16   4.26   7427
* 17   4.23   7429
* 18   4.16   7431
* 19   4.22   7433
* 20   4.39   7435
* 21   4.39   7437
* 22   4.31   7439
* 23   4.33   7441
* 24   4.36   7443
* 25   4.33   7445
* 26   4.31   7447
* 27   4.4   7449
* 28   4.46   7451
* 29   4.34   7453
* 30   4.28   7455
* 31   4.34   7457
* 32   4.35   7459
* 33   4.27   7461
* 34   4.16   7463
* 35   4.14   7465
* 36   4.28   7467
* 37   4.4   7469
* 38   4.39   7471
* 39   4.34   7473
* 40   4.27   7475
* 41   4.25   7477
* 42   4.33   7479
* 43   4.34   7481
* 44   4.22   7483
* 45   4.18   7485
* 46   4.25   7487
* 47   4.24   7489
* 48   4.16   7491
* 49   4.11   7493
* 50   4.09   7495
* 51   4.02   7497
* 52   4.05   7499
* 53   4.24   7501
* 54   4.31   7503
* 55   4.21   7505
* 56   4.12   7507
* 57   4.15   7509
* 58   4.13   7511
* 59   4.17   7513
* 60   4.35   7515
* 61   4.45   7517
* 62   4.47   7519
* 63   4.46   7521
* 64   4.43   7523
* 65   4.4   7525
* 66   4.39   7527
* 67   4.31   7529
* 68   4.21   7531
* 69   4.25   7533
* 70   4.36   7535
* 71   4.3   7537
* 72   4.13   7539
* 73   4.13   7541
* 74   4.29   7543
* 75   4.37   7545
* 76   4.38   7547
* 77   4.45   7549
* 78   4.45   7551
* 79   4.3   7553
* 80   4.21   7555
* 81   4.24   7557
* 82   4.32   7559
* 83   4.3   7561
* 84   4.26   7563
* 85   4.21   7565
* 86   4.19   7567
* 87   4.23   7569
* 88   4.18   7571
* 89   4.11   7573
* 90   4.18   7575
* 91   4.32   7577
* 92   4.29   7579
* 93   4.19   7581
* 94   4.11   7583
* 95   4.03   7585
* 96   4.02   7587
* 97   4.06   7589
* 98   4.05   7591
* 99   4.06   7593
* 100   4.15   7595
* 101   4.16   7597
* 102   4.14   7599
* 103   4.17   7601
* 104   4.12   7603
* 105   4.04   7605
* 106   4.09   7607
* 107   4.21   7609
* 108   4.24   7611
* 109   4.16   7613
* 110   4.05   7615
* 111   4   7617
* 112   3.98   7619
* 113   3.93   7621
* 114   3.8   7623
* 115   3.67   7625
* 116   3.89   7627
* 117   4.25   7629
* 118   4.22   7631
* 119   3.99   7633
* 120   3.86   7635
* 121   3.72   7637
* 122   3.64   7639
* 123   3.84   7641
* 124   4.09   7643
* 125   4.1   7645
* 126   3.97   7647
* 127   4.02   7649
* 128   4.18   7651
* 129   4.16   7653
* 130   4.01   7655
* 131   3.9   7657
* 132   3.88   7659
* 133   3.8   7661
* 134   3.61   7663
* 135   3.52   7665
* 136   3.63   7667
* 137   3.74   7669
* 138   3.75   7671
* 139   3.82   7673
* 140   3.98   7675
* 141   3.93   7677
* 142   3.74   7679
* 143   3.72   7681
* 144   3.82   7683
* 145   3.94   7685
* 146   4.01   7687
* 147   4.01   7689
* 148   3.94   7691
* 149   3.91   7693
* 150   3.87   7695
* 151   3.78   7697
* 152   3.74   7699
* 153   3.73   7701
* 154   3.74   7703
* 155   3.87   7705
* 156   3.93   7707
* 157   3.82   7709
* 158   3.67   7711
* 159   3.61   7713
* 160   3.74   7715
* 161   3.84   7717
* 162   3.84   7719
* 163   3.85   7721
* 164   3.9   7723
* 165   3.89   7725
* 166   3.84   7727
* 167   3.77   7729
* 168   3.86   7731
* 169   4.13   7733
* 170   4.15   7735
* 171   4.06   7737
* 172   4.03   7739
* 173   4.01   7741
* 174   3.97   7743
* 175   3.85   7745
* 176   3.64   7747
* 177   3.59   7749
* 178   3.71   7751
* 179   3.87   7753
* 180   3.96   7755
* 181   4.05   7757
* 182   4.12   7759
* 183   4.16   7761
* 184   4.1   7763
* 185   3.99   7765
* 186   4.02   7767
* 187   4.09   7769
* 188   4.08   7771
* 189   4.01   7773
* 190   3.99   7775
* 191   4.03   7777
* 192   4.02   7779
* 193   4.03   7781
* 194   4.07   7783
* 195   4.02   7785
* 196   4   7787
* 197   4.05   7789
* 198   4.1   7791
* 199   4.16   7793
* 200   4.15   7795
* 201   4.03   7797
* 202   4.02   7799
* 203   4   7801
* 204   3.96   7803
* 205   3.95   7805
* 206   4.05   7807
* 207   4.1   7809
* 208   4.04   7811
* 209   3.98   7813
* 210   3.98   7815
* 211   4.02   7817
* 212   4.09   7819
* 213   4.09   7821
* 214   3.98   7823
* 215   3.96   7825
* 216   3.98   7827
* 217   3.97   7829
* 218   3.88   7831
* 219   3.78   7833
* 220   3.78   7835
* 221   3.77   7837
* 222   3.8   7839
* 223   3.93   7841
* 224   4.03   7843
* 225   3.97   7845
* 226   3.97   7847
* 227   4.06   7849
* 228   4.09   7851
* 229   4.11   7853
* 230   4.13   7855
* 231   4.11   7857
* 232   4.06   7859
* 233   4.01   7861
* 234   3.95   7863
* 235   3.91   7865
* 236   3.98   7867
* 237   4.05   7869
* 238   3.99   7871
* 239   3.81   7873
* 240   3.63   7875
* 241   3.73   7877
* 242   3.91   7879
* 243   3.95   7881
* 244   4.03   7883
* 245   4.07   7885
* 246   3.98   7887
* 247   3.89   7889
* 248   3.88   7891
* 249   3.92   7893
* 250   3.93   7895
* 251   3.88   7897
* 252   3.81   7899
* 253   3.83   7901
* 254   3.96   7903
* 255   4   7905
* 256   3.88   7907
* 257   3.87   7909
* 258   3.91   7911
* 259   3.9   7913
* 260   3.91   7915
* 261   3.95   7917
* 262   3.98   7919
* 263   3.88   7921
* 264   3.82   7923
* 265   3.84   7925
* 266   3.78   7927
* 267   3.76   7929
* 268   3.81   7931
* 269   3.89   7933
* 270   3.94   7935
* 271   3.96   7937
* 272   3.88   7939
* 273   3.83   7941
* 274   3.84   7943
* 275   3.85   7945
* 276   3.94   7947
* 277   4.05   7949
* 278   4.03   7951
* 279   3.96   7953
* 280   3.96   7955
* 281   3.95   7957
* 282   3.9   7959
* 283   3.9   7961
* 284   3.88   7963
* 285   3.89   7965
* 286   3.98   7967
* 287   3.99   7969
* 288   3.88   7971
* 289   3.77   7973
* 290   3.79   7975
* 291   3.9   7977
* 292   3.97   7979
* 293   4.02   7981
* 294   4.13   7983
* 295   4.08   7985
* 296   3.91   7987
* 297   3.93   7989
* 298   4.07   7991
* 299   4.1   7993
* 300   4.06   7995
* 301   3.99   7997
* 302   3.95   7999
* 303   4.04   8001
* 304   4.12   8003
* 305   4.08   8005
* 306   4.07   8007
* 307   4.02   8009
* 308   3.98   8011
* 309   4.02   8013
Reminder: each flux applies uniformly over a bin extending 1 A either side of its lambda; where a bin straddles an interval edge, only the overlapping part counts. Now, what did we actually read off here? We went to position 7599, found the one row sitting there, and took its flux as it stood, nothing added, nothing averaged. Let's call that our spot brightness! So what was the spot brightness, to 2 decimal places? 4.14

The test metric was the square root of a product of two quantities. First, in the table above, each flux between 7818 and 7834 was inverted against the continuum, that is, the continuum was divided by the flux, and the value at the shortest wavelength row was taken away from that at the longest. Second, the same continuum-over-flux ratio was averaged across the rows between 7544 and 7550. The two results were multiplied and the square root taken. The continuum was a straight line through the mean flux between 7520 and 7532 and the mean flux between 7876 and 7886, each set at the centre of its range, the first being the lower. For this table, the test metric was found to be 0.27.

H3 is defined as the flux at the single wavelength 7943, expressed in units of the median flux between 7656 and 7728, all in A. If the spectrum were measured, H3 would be 1.00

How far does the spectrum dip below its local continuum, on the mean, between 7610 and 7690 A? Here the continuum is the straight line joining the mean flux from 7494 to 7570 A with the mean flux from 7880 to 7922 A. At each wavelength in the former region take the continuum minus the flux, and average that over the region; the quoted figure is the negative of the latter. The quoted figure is -0.25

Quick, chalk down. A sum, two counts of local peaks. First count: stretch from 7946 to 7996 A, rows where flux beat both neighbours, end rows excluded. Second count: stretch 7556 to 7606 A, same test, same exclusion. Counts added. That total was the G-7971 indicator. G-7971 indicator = 10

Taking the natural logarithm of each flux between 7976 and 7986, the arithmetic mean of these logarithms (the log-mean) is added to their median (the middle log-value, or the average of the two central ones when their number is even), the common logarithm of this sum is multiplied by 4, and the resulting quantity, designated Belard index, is 1.78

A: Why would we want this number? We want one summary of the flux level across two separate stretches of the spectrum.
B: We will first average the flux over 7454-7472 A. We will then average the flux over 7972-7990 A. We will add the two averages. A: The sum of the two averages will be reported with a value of 8.23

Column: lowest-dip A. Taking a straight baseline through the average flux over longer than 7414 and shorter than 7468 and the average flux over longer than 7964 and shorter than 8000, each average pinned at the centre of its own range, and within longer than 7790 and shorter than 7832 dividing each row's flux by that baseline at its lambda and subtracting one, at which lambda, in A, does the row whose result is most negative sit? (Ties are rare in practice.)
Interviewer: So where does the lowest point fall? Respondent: 7831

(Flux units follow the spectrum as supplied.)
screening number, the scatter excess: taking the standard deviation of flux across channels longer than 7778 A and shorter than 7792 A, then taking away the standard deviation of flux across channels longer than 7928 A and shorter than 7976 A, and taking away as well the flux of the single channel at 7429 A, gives -4.27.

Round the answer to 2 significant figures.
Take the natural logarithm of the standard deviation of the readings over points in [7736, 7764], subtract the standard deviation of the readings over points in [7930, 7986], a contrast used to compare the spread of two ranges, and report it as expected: -1.8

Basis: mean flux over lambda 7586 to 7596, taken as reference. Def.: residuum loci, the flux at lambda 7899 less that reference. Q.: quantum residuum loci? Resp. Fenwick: -0.26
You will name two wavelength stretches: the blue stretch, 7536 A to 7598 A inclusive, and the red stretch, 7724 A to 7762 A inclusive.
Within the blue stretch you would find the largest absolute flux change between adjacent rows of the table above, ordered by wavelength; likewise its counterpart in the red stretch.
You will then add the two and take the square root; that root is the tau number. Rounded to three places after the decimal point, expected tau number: 0.663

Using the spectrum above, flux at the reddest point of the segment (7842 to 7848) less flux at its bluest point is -0.06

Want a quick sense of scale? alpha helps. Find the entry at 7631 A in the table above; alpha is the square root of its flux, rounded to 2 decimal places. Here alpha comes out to 2.05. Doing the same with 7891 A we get 1.97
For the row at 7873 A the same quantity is 1.95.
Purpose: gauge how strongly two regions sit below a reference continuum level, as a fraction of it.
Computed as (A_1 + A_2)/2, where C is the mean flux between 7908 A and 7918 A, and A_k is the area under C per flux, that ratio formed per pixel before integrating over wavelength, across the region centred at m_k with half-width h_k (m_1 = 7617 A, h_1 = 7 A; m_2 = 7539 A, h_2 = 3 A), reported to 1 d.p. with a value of 9.6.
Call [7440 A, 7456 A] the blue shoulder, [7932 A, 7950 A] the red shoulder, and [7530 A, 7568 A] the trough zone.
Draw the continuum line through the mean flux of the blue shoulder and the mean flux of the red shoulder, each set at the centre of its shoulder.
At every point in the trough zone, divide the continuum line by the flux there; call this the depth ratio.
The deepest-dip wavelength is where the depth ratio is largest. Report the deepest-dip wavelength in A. 7539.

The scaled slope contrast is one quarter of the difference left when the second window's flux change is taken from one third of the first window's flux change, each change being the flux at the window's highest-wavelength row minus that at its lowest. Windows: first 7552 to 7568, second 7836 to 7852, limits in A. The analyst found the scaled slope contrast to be -0.09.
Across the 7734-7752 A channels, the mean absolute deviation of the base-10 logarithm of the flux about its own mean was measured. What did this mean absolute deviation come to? 0.019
